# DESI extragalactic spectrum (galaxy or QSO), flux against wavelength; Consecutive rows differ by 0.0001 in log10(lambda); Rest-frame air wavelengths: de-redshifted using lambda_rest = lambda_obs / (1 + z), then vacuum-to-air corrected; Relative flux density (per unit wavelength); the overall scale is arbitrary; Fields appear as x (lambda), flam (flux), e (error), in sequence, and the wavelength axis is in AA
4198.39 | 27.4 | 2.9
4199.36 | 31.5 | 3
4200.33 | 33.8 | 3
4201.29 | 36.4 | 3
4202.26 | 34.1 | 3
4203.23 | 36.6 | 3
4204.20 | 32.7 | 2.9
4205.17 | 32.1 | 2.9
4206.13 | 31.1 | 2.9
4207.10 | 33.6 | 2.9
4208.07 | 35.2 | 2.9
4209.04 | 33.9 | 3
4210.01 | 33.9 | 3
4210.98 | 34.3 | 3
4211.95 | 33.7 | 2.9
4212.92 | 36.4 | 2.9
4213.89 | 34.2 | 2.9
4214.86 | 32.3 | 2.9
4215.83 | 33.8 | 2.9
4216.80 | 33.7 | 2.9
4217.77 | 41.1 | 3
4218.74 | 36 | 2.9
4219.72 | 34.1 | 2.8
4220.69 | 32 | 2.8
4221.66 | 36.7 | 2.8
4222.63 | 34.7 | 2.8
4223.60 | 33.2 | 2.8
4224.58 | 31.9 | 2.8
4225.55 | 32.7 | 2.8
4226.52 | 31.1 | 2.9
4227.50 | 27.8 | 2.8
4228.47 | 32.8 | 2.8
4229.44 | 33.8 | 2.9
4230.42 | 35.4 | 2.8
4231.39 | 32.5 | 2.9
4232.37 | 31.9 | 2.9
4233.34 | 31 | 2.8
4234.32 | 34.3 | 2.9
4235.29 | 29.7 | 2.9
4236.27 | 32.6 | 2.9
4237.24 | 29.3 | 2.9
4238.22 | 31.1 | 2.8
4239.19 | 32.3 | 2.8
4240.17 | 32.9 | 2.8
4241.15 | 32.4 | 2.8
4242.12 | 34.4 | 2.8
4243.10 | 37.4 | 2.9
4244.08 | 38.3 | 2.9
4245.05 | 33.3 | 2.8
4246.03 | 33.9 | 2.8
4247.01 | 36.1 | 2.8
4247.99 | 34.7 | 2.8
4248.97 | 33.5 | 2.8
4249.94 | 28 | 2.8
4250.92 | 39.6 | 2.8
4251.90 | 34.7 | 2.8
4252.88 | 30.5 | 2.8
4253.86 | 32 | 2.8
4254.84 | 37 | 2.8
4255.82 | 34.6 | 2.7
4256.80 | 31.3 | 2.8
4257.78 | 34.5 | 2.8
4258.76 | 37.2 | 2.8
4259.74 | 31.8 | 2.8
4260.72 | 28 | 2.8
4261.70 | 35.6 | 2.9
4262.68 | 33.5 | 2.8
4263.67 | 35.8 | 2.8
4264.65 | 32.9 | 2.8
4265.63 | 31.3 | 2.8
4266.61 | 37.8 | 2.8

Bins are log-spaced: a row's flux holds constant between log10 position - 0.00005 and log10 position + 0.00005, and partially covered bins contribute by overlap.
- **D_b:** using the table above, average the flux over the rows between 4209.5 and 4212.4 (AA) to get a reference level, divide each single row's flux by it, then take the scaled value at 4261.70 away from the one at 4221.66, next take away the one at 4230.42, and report -1.01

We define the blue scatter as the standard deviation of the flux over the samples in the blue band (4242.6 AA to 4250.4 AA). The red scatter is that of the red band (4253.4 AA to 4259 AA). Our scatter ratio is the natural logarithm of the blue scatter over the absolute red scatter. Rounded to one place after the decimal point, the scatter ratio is 0.3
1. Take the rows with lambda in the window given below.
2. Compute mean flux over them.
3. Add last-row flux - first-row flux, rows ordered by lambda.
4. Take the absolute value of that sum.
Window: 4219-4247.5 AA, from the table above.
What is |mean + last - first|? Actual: 35.1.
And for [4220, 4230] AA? 34.5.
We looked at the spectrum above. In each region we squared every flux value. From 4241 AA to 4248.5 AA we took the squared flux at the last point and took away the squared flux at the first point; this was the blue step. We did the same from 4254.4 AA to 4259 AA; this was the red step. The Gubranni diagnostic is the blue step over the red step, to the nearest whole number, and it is 10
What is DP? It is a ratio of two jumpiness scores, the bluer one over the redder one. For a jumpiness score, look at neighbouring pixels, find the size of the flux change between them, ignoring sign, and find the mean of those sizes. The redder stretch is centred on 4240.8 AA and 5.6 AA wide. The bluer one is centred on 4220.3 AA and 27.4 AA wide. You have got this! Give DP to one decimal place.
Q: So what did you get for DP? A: 1.4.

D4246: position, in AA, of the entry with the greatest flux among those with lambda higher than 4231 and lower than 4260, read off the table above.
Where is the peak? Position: 4250.92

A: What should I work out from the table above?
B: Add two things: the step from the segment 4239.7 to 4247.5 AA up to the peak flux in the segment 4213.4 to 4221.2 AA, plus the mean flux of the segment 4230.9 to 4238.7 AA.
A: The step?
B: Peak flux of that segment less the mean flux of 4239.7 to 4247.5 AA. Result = 38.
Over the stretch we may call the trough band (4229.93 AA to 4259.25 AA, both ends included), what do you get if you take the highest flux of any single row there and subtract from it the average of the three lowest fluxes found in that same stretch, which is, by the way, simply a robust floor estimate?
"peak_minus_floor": 11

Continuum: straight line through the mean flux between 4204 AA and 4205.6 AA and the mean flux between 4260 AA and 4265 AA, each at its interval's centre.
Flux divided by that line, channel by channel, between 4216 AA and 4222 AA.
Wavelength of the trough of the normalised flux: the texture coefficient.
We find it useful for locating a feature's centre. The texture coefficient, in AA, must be 4220.69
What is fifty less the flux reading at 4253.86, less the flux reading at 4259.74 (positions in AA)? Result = -14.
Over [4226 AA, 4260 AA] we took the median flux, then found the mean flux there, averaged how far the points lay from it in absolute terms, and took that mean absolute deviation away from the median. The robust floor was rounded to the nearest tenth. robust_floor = 30.8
